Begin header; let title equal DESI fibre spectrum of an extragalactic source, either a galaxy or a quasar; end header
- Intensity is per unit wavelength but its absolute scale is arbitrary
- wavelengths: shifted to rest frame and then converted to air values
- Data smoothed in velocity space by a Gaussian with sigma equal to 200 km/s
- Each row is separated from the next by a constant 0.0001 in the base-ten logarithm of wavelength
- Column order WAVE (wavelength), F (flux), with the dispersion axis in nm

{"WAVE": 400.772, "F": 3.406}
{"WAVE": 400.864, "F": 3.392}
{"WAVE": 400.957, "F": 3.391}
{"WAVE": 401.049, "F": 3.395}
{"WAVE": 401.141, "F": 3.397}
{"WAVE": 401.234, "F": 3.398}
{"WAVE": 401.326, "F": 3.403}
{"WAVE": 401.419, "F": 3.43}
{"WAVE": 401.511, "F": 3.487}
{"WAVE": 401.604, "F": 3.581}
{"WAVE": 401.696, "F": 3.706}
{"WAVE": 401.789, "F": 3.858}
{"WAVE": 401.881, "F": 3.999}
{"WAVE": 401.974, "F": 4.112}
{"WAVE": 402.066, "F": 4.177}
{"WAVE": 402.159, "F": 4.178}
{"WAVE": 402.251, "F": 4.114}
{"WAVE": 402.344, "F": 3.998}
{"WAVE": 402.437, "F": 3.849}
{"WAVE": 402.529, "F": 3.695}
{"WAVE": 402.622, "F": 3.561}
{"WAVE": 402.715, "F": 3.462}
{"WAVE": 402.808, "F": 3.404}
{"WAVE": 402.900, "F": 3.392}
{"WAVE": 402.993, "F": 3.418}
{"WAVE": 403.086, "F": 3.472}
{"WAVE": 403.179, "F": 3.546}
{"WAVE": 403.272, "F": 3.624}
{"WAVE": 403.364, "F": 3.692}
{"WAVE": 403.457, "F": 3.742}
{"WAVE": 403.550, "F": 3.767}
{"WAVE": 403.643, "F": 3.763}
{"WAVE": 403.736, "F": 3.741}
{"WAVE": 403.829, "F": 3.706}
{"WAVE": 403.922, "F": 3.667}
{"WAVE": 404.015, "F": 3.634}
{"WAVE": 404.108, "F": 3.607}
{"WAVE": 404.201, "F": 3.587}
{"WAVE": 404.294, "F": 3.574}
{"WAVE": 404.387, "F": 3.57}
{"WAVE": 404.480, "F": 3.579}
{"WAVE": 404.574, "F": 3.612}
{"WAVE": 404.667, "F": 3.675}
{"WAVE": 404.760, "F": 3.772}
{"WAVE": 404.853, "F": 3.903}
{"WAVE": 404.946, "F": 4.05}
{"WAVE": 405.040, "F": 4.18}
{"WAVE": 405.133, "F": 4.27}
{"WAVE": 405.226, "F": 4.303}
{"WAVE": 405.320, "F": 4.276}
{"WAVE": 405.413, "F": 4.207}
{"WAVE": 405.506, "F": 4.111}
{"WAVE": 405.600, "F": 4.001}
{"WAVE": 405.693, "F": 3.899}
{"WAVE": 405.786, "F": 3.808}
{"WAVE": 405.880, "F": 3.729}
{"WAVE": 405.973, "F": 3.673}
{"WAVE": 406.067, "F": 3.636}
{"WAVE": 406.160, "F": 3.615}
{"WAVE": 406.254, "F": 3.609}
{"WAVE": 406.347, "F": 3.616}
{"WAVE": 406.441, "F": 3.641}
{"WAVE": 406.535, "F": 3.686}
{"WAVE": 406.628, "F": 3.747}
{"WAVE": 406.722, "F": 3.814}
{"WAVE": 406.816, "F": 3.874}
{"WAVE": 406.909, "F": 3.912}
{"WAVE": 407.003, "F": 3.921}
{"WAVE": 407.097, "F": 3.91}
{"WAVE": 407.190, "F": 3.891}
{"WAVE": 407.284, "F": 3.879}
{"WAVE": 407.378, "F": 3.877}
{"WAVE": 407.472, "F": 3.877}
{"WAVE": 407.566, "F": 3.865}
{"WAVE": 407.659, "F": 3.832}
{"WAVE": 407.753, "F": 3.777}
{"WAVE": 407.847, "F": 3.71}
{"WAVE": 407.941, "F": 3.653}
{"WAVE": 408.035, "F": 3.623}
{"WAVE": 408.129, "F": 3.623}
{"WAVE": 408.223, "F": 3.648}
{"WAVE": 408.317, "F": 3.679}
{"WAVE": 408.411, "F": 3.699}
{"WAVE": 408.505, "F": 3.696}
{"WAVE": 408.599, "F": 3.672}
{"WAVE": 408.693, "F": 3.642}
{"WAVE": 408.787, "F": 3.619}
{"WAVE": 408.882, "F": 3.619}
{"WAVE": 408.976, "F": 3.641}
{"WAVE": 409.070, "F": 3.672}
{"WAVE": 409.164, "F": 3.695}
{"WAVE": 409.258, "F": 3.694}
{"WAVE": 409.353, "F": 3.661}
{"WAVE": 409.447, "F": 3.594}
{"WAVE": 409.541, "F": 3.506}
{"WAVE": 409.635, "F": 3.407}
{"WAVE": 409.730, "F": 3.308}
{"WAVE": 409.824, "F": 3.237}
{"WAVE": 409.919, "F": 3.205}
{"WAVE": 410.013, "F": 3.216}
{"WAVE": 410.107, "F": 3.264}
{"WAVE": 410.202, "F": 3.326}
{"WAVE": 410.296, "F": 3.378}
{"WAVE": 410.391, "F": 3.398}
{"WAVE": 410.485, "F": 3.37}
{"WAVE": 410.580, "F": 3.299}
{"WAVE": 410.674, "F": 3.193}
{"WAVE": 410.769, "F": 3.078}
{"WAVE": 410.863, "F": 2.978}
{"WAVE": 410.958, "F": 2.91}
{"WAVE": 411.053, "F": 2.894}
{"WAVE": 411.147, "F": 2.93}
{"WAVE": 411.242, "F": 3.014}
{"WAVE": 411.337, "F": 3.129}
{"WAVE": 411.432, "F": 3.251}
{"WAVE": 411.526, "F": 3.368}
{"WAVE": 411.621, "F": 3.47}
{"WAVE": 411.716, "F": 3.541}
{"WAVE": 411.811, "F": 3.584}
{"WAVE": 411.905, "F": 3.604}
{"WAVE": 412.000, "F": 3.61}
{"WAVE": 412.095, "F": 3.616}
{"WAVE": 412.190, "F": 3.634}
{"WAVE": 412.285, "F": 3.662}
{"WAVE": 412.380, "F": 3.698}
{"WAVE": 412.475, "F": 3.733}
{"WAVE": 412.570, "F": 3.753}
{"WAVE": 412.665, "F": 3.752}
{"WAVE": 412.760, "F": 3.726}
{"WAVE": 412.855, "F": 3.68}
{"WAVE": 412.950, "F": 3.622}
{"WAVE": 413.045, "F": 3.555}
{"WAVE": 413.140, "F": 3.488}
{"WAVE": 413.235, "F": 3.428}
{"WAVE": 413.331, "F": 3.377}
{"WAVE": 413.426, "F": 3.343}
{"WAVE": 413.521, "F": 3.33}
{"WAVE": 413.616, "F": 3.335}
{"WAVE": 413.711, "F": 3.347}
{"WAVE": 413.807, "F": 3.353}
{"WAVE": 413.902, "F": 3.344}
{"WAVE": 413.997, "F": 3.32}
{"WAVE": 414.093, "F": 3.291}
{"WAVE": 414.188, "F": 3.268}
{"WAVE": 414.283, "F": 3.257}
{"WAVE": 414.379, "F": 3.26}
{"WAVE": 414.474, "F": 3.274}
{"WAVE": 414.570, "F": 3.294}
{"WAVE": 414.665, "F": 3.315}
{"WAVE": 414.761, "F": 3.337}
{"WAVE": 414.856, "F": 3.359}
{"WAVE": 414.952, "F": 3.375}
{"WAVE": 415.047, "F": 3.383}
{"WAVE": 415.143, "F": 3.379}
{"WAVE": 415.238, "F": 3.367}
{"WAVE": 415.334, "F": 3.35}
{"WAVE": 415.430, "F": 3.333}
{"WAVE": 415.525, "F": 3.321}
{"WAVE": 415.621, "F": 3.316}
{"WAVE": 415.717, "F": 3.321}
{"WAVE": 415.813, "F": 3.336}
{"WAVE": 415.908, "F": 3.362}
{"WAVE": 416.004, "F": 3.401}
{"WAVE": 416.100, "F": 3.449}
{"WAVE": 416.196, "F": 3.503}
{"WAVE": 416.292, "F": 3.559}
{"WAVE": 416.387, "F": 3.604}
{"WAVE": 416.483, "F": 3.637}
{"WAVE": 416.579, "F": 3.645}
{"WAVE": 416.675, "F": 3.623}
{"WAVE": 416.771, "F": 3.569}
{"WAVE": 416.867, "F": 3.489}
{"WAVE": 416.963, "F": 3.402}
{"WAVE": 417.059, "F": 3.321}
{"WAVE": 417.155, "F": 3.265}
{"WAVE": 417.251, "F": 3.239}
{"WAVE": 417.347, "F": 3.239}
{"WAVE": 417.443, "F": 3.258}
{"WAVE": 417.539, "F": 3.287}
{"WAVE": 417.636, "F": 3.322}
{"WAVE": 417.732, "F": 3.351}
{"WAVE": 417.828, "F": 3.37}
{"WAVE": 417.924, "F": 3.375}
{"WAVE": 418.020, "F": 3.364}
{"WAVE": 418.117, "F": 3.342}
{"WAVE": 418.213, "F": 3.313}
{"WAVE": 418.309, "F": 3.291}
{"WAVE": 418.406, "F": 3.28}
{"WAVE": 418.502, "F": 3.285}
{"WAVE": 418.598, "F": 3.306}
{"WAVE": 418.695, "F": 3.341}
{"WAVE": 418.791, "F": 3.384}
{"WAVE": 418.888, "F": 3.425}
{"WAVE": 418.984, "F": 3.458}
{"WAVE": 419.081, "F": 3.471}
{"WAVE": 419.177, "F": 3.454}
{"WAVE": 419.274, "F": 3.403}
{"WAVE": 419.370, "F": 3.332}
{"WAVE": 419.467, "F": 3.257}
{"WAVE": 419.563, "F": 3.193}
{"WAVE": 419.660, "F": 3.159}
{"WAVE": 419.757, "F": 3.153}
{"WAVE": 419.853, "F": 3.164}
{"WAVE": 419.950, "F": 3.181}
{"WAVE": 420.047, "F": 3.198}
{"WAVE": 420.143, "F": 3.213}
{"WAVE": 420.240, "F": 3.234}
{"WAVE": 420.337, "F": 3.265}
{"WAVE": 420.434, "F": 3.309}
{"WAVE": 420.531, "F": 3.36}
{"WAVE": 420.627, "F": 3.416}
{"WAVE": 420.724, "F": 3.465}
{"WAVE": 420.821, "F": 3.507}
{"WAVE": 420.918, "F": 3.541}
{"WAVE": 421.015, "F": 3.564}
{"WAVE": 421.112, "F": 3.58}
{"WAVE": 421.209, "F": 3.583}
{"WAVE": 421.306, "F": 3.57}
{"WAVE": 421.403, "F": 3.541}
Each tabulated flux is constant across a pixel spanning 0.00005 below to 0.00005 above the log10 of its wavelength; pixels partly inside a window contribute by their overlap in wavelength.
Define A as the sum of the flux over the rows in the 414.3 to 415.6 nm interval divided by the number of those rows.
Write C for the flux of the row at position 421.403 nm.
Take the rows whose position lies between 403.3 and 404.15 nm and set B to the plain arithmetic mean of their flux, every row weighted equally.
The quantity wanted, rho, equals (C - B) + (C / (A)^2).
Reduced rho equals 0.16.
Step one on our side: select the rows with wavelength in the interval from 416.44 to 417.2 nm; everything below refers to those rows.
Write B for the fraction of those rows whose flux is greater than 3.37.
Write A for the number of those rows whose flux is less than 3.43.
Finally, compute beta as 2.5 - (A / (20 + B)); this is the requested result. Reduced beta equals 2.36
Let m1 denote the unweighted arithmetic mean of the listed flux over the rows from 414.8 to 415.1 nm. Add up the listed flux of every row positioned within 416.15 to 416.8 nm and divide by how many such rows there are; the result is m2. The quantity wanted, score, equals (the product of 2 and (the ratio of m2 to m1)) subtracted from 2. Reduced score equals -0.13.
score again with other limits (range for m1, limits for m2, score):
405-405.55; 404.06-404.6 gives 0.30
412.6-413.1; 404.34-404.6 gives 0.04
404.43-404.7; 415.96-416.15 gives 0.11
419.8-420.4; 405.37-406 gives -0.44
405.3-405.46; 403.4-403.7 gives 0.23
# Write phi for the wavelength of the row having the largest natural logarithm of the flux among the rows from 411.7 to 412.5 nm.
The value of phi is 412.475 nm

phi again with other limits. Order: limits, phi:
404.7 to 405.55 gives 405.226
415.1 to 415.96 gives 415.143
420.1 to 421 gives 420.918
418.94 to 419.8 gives 419.081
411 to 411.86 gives 411.811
